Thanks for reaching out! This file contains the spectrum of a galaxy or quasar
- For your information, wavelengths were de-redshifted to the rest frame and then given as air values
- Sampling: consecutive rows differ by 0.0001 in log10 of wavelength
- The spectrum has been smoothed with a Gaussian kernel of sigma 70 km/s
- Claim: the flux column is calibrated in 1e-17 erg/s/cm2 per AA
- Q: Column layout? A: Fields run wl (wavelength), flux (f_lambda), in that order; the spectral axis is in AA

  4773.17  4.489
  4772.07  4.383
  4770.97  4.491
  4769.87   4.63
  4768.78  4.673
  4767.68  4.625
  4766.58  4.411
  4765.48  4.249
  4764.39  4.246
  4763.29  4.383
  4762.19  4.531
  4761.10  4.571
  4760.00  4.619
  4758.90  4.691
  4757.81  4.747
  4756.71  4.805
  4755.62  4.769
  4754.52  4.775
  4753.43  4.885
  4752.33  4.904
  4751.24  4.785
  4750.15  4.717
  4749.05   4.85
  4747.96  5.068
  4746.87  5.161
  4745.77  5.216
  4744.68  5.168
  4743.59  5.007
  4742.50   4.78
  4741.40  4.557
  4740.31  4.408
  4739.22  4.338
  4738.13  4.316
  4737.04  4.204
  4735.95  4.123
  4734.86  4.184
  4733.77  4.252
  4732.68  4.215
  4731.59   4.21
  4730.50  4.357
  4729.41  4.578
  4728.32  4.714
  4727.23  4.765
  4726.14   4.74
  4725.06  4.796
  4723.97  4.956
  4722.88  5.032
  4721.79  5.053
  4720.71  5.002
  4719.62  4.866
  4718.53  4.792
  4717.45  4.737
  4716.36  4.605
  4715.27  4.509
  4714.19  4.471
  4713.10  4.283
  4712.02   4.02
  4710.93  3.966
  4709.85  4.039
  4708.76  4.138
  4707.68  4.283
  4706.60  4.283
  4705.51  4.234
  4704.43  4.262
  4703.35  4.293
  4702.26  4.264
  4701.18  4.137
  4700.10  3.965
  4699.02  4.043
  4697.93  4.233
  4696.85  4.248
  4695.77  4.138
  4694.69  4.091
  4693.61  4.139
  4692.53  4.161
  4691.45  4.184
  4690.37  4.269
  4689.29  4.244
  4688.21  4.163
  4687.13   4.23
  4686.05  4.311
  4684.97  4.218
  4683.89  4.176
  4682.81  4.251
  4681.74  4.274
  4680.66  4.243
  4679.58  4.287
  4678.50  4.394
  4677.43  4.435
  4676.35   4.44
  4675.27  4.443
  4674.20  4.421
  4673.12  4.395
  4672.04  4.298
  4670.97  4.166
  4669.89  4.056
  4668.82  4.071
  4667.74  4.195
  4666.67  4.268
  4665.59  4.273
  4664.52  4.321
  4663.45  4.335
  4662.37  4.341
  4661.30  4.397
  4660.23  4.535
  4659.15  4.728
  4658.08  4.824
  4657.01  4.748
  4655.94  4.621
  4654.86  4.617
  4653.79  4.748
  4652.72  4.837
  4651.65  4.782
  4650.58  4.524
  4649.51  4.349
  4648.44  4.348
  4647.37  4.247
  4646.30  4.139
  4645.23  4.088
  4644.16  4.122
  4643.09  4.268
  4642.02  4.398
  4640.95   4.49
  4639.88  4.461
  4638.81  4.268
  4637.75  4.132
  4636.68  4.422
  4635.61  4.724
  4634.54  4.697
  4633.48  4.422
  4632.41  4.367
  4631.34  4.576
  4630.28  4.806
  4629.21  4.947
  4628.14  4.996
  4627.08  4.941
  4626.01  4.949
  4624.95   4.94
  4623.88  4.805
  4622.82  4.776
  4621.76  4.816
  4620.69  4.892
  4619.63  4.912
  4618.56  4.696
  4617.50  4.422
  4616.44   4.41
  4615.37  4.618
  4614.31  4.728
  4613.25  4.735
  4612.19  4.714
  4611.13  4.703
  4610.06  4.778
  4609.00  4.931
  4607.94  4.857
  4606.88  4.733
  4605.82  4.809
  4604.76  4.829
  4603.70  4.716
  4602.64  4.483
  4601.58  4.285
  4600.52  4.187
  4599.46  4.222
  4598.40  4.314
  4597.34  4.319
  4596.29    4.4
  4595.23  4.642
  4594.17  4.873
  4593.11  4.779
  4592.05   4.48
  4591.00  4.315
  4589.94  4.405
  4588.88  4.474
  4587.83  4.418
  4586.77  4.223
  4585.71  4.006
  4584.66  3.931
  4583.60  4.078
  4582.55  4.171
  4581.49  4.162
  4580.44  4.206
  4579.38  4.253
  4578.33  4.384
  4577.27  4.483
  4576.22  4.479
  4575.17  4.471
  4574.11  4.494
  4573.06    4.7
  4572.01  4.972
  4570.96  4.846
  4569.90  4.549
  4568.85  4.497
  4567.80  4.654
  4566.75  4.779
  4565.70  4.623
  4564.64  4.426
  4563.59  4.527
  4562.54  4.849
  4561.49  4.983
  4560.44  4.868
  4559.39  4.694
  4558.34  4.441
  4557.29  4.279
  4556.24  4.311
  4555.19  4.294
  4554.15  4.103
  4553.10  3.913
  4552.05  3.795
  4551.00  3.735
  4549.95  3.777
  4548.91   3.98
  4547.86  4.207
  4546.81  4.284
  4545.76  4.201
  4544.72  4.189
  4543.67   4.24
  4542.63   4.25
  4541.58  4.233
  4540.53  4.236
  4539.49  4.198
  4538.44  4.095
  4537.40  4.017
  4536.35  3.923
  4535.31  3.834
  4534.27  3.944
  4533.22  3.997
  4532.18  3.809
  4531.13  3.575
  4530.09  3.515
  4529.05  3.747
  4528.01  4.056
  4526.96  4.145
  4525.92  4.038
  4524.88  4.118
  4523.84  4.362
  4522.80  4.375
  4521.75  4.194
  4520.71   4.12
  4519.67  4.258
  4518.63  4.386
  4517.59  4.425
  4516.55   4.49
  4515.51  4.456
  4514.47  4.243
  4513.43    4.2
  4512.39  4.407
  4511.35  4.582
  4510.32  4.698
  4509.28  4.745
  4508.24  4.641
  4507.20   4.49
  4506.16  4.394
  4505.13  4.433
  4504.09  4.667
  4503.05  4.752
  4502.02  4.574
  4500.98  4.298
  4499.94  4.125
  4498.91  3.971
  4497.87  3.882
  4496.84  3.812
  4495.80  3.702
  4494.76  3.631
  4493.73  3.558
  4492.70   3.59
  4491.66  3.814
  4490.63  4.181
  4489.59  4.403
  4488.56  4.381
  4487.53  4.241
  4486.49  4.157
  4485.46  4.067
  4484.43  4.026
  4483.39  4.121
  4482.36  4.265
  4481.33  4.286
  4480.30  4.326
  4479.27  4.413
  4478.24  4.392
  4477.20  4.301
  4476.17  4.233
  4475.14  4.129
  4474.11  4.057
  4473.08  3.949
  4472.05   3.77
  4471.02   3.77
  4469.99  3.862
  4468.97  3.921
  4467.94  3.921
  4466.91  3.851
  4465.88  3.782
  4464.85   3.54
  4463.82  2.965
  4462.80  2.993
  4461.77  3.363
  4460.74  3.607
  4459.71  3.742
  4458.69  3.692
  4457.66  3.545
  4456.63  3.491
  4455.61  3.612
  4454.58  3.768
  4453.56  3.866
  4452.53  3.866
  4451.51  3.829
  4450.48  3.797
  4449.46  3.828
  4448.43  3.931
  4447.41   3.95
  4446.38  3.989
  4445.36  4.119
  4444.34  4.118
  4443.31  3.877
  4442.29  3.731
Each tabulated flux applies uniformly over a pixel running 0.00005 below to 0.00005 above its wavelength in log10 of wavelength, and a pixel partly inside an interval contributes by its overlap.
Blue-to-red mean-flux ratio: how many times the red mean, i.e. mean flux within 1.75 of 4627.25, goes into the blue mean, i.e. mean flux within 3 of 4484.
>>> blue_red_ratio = 0.84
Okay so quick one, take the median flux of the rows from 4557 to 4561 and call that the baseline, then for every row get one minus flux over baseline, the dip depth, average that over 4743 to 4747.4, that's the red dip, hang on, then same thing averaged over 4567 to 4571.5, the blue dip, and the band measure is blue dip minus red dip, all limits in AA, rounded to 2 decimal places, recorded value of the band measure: 0.11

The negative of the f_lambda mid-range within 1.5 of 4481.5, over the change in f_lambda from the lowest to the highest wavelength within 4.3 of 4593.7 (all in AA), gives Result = 50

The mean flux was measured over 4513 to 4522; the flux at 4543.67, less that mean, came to -0.1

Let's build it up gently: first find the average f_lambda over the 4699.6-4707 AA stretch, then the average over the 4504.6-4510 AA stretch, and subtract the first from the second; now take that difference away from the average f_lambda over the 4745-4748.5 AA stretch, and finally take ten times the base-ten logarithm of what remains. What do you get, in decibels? 6.82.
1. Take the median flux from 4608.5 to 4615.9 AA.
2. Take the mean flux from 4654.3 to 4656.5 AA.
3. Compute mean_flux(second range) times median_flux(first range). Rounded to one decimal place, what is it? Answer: 21.8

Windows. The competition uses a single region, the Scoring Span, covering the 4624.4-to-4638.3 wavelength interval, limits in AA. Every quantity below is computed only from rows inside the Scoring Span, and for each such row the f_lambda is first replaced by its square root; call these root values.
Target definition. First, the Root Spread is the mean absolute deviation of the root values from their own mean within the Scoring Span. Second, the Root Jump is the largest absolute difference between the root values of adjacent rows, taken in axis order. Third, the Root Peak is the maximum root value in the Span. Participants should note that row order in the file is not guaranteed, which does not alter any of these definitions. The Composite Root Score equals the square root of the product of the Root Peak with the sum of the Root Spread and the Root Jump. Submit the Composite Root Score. 0.528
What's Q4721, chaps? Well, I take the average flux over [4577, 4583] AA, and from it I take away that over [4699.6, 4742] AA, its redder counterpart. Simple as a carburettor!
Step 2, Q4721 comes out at -0.2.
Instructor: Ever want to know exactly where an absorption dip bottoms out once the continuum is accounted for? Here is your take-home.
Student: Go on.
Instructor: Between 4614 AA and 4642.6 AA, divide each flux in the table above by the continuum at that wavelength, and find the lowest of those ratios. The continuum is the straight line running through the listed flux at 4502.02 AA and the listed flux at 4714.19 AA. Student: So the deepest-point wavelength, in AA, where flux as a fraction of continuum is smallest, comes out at 4637.75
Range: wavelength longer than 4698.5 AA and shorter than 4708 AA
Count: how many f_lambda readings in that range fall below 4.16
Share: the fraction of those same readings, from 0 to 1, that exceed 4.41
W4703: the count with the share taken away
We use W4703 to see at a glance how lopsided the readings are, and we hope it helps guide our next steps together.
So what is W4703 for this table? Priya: 3.0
